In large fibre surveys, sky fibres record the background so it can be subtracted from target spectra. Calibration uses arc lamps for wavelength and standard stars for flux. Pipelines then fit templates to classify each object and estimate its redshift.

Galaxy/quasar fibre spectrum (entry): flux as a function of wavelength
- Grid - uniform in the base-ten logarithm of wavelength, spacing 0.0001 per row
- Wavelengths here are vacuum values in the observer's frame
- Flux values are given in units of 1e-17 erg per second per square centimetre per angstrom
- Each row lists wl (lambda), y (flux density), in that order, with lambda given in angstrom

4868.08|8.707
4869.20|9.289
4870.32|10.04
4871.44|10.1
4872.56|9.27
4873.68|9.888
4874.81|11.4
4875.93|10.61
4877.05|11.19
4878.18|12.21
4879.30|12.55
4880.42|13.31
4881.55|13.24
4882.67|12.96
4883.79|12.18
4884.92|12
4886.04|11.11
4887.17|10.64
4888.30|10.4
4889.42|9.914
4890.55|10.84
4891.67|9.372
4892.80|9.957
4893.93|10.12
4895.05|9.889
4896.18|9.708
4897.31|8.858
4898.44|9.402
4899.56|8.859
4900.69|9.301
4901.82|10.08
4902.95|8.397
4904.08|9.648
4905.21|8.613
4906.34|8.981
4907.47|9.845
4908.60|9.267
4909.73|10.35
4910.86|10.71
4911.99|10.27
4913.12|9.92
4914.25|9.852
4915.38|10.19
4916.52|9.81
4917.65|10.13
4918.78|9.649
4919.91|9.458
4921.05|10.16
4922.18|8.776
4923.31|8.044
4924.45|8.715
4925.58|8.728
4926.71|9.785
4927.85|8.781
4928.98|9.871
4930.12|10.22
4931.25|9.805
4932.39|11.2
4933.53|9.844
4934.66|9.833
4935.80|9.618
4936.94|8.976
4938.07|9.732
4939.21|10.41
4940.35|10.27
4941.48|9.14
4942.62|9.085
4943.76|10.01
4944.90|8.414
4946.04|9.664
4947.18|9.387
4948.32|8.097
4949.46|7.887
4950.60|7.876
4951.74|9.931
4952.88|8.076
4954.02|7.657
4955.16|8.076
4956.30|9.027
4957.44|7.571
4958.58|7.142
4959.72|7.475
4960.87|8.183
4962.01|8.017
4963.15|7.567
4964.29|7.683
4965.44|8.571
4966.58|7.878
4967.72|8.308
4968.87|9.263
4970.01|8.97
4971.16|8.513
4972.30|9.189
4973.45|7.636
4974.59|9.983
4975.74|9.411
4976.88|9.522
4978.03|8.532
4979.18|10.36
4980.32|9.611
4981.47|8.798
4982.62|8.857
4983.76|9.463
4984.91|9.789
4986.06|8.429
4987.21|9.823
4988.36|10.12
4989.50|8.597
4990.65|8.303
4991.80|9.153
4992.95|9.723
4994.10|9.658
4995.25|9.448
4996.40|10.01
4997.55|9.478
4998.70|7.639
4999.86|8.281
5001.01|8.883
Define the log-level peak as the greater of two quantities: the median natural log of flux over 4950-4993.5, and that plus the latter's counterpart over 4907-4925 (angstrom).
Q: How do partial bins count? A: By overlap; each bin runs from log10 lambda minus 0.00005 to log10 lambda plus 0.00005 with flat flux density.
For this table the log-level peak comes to 4.44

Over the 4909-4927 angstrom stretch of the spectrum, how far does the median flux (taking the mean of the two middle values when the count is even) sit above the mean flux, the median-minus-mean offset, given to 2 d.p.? 0.17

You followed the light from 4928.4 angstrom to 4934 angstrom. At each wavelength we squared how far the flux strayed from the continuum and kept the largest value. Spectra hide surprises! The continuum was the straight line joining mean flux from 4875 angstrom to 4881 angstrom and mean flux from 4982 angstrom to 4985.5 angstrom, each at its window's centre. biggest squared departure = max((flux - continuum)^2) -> 0.7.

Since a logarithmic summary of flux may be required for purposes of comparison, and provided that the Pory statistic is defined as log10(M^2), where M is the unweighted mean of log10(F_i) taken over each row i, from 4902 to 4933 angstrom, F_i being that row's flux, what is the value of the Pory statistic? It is -0.017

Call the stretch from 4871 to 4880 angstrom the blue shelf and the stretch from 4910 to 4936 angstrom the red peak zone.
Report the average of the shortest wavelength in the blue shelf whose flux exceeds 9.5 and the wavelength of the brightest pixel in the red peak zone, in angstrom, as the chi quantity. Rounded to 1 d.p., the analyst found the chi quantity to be 4901.9 angstrom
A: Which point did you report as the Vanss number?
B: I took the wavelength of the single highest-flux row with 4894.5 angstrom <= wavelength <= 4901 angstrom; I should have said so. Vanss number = 4895.05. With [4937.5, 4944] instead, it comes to 4939.21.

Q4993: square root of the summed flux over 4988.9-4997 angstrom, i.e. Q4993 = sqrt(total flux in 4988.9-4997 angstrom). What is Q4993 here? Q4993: 8.1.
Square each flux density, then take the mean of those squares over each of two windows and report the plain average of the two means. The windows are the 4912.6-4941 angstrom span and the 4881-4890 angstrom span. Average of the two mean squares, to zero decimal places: 114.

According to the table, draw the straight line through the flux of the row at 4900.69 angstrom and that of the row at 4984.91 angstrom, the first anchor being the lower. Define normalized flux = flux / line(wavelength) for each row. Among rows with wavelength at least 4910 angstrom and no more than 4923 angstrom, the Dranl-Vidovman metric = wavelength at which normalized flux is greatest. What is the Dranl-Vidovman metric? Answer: 4910.86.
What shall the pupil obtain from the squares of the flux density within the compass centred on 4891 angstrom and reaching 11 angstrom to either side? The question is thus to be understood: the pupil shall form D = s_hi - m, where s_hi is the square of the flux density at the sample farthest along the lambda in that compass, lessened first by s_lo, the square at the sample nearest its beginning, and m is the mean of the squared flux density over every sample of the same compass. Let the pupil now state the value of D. -190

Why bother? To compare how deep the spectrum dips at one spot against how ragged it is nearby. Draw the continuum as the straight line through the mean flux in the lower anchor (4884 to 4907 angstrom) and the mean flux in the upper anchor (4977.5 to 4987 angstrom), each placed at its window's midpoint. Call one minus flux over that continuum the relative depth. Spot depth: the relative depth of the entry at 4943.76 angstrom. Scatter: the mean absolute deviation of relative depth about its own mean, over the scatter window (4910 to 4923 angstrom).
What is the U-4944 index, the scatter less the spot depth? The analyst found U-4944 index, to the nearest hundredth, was 0.09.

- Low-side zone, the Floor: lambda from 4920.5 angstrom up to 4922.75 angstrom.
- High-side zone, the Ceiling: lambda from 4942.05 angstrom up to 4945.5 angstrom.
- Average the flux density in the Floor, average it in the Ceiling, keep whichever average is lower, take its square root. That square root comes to 3.03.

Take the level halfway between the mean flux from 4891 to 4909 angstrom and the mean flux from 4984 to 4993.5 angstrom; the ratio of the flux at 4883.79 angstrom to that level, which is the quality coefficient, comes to 1.3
